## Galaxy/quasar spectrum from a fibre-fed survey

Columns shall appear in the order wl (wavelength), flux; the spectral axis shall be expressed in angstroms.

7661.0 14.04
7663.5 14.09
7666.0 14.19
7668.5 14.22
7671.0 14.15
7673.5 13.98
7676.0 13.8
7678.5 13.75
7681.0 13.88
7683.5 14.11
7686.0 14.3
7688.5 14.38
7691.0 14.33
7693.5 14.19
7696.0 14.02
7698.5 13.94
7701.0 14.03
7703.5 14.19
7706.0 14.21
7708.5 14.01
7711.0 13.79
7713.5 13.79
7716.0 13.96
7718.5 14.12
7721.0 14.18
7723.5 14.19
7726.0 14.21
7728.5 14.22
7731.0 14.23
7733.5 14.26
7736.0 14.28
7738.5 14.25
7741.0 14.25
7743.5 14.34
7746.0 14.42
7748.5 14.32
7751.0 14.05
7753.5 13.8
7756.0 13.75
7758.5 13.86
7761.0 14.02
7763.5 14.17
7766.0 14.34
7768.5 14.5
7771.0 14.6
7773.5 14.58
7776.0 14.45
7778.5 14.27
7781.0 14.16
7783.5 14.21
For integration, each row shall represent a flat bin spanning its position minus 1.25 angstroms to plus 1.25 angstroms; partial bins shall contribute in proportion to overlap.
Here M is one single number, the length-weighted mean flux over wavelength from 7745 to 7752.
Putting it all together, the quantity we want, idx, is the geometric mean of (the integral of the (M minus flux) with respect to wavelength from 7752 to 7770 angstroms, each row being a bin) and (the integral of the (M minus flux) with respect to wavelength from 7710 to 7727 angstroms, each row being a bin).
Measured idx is 3.7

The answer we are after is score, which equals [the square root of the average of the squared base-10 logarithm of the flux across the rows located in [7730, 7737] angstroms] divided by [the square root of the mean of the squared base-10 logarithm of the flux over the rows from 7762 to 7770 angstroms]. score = 0.998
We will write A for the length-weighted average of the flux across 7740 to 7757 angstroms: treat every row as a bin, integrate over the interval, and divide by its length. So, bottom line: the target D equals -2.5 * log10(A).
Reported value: -2.88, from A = 14.1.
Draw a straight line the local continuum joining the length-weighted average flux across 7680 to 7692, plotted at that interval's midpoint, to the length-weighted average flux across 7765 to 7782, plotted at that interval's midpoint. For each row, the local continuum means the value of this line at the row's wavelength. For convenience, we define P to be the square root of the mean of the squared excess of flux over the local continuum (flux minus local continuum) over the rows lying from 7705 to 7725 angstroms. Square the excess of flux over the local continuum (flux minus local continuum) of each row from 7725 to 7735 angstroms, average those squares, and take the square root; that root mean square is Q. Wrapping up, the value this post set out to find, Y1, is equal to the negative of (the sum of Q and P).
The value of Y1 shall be -0.37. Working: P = 0.29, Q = 0.08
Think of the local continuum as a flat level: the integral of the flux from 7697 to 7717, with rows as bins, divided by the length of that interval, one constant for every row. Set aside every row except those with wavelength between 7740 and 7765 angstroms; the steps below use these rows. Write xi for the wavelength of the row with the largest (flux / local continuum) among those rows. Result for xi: 7746.0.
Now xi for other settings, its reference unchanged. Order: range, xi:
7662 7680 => 7668.5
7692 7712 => 7706.0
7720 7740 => 7736.0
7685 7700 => 7688.5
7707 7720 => 7718.5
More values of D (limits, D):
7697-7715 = -2.86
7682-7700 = -2.88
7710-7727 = -2.87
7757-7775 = -2.89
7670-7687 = -2.86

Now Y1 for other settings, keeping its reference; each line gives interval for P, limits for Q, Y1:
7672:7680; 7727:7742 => -0.43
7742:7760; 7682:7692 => -0.52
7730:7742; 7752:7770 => -0.49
